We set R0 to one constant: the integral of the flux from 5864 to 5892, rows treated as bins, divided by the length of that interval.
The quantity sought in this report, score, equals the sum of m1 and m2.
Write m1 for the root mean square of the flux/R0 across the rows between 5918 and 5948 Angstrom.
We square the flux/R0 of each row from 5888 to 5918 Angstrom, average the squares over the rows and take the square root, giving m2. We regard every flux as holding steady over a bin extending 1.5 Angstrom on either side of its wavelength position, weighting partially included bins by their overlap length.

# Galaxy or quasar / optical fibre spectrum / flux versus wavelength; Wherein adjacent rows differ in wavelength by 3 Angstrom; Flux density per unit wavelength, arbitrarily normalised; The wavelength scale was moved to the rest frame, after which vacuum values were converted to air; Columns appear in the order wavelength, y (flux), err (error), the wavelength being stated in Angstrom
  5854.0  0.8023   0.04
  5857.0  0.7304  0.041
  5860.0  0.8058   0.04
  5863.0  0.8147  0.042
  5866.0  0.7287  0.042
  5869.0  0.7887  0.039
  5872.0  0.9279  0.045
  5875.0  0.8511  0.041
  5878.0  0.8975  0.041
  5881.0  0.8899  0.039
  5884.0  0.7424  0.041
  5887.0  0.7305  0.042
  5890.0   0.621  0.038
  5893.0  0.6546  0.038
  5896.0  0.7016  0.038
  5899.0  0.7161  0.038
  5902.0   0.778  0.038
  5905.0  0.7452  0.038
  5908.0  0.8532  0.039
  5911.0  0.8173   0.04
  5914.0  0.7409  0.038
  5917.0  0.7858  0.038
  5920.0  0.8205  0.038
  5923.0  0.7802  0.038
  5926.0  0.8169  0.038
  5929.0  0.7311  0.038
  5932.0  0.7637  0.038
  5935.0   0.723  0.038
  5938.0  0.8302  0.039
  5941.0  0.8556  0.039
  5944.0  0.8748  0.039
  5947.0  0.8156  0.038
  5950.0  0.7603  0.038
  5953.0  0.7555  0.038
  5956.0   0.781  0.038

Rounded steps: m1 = 1.01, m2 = 0.94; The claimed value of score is 1.95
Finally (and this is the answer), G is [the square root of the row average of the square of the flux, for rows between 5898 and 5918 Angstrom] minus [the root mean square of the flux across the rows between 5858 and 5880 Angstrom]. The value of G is -0.055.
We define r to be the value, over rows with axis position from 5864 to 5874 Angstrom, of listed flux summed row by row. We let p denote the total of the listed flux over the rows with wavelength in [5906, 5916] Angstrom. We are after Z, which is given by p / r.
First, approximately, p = 2.41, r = 2.45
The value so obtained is 0.986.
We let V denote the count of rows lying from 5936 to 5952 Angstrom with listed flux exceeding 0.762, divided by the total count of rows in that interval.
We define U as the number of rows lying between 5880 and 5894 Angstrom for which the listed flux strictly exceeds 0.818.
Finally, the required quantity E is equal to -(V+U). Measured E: -1.80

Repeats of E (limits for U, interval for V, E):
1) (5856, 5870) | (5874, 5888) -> -0.60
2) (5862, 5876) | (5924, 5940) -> -2.60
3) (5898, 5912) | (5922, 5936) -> -1.60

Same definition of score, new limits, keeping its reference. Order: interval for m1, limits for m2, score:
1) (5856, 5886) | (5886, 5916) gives 1.96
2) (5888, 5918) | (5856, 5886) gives 1.97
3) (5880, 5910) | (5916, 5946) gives 1.95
